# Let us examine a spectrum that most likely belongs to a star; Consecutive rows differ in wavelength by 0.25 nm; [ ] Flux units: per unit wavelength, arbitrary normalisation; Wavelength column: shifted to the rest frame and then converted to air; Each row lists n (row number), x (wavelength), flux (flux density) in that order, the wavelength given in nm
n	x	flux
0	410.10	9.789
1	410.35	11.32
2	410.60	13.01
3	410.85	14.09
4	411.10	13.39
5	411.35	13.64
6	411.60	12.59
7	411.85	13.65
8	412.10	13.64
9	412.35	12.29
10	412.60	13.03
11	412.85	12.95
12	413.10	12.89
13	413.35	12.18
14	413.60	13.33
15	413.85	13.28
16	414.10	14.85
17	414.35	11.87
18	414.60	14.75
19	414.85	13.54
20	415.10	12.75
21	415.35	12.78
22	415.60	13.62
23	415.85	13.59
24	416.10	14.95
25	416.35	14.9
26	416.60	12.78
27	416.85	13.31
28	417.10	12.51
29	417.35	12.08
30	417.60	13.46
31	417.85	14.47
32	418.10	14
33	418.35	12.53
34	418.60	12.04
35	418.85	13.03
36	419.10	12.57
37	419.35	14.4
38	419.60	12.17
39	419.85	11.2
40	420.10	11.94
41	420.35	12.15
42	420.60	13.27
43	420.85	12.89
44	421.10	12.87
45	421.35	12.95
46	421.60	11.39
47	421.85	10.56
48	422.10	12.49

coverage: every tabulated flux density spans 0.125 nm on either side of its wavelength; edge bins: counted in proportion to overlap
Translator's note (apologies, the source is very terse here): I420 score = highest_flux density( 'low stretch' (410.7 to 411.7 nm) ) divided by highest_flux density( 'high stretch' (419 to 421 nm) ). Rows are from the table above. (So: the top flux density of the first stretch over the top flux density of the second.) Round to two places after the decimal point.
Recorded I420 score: 0.98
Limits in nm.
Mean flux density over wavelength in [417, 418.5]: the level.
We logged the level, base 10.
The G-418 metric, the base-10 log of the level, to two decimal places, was 1.12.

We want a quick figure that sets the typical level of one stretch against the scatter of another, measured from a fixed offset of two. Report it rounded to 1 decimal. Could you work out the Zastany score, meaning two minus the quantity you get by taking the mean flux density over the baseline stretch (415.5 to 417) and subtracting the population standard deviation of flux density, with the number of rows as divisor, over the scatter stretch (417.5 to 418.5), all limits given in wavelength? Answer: -11.1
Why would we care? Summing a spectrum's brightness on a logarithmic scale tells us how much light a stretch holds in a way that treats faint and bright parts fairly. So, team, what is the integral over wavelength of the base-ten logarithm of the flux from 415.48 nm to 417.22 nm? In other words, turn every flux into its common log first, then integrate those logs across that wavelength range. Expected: 2.0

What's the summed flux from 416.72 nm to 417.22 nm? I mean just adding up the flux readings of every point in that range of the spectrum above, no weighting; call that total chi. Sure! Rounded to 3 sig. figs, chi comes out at 25.8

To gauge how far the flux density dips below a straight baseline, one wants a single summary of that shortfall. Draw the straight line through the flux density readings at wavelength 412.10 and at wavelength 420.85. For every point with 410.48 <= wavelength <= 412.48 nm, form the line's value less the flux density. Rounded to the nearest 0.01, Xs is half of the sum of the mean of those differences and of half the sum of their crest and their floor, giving 0.45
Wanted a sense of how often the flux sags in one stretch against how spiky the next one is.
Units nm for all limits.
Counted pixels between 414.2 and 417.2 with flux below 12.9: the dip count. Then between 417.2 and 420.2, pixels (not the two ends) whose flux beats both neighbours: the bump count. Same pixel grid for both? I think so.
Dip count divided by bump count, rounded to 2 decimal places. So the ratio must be 1.67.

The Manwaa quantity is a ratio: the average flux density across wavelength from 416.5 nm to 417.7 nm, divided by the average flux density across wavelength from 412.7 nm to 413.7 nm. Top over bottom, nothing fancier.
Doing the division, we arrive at 0.999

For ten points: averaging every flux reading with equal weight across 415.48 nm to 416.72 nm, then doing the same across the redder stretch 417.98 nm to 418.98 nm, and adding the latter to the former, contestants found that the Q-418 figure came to 26.9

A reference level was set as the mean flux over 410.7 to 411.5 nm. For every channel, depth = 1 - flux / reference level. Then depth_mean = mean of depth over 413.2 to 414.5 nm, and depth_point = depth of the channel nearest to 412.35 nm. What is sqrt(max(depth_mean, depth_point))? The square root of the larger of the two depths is 0.32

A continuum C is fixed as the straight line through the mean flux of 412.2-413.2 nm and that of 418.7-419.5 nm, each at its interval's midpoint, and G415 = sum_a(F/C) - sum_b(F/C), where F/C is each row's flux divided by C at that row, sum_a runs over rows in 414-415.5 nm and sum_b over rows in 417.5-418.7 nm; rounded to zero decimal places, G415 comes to 1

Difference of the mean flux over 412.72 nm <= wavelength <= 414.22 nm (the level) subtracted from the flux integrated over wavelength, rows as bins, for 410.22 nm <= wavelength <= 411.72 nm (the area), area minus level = 6.3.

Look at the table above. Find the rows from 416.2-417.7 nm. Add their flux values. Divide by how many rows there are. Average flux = 13.2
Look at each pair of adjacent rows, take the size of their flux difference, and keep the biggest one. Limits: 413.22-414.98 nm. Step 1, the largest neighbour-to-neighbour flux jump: 3.0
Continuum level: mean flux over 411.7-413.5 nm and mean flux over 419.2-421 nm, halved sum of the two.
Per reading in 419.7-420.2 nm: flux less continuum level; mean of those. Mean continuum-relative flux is -1.2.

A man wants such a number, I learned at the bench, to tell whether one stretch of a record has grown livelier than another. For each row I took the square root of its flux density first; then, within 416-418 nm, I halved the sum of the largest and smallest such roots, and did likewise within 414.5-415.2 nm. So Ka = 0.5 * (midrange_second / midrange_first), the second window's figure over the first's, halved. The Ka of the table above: 0.505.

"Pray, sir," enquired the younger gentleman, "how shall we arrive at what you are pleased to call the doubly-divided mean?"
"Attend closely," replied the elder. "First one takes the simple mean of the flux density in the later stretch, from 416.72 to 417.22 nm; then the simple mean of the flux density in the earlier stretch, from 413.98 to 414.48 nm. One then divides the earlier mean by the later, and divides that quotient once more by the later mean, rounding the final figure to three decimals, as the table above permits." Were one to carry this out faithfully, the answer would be 0.080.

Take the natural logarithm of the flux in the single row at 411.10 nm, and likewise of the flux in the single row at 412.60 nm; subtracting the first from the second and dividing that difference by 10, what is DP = -0.003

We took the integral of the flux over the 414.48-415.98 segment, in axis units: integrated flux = 20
